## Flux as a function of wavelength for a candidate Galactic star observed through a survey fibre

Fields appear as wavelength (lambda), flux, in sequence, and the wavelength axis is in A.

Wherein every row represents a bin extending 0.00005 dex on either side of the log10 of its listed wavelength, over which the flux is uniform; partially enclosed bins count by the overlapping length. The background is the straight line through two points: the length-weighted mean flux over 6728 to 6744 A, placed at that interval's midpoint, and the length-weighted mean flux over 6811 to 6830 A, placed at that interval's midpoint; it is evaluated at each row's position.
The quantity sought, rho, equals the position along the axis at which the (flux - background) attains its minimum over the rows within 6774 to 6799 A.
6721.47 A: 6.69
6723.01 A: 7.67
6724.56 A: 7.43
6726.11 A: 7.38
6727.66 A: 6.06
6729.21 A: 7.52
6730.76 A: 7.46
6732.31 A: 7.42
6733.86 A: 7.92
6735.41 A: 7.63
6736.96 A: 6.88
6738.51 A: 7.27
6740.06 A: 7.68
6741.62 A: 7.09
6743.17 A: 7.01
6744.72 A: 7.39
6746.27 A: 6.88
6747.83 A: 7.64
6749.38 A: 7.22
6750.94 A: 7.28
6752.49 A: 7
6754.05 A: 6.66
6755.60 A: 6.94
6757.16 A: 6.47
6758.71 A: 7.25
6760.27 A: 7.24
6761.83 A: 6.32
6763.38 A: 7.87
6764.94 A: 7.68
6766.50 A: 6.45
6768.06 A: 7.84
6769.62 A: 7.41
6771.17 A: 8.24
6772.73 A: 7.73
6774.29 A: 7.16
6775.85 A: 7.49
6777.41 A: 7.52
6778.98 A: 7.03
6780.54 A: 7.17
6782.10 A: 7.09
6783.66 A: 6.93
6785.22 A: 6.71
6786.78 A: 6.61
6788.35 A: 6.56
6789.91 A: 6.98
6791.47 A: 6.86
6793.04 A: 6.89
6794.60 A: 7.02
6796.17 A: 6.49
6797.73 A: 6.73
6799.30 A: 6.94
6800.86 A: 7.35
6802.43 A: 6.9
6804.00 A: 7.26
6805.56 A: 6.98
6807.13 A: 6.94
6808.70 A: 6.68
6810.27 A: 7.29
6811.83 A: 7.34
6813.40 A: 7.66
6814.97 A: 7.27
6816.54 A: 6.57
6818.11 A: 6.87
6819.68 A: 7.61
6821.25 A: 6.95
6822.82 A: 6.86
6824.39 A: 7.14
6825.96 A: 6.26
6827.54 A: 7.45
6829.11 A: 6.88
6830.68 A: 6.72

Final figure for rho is 6796.17 A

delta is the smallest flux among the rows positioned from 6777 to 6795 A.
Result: 6.56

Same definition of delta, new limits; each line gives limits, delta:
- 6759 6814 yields 6.32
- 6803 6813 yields 6.68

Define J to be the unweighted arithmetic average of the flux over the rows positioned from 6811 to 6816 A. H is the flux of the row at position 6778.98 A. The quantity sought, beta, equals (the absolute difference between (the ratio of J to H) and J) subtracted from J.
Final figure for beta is 1.06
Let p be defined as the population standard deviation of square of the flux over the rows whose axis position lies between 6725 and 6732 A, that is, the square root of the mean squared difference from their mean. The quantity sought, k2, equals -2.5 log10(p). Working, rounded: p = 8.2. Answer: -2.28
